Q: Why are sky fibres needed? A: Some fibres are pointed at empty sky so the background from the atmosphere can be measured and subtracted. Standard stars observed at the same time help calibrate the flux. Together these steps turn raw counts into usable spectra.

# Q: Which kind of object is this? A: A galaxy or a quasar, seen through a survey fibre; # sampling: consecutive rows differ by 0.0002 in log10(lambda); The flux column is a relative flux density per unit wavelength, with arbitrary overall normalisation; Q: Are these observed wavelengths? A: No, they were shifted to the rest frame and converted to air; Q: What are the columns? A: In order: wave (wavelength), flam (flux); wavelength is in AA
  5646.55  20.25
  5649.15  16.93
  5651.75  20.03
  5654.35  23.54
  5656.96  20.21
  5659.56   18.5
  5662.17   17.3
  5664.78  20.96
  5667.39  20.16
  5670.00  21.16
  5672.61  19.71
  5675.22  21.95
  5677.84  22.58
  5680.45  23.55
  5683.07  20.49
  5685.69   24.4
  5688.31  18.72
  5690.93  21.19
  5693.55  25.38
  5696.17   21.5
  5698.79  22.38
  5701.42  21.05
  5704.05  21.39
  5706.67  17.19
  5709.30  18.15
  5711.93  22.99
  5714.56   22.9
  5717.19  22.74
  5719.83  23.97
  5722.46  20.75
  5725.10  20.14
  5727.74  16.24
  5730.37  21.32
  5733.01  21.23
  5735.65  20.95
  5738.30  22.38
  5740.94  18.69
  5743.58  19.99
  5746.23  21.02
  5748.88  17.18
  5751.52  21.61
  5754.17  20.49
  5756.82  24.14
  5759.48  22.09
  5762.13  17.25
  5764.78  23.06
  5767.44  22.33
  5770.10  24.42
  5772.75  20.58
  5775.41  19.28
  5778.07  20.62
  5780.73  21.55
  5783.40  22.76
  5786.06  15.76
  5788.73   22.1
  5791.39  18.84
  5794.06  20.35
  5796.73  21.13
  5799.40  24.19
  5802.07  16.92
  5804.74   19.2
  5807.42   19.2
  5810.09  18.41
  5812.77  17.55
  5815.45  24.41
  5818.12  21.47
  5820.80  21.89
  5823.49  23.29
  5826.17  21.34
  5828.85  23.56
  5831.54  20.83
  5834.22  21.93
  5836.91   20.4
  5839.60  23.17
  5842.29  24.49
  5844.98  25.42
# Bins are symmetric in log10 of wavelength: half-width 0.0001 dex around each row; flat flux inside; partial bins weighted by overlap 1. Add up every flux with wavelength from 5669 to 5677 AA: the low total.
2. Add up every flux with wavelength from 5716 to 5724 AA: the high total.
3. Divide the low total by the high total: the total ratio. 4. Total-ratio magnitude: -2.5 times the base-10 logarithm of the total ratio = 0.077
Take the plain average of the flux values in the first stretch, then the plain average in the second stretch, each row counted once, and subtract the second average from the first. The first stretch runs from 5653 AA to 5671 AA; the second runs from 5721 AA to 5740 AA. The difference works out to -0.2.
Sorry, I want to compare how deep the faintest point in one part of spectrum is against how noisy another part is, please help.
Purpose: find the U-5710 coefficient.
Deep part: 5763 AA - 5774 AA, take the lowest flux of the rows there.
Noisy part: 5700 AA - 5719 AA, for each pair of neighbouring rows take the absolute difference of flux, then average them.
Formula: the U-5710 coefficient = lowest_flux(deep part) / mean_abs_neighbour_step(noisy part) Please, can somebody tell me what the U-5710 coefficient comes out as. 12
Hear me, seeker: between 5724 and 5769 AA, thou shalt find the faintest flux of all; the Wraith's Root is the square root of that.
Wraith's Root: 4.03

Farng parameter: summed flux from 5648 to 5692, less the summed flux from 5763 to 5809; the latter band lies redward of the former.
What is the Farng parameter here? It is -1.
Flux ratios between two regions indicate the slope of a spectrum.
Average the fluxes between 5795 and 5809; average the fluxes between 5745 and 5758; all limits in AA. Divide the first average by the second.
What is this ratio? 0.964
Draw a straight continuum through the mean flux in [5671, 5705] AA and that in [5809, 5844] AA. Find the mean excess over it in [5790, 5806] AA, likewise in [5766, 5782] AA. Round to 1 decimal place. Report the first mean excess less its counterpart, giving -1.3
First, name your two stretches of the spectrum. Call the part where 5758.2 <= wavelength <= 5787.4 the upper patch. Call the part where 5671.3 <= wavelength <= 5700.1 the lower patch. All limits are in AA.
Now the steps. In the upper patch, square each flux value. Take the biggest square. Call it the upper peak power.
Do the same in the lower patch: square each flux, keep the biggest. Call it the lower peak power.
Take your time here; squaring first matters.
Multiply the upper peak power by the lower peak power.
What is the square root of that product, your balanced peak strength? 620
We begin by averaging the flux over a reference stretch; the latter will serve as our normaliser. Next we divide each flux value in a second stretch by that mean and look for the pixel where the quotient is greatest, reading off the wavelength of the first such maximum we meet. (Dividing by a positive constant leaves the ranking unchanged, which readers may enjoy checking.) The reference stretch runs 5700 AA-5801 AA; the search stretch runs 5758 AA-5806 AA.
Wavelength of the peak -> 5770.10 AA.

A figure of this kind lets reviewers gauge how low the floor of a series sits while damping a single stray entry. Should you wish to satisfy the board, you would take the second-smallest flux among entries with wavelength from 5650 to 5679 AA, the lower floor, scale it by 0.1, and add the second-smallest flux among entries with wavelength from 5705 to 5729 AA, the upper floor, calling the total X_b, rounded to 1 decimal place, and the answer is 19.0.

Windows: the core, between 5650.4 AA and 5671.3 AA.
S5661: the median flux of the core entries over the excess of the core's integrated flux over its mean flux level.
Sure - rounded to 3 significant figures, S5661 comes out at 0.0502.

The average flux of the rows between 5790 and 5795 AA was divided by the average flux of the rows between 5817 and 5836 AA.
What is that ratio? 0.89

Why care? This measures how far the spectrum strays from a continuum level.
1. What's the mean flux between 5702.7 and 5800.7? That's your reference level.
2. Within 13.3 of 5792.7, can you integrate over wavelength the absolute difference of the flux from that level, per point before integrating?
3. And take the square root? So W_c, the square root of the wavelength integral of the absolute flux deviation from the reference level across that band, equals 7.4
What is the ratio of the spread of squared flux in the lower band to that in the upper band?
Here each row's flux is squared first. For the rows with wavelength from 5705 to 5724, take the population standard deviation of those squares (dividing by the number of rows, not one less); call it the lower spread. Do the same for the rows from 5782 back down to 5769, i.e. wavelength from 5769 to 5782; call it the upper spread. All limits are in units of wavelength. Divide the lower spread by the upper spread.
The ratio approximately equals 1.3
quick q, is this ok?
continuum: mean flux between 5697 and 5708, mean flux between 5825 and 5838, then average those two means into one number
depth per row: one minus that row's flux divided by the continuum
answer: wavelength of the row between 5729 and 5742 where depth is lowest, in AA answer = 5738.30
